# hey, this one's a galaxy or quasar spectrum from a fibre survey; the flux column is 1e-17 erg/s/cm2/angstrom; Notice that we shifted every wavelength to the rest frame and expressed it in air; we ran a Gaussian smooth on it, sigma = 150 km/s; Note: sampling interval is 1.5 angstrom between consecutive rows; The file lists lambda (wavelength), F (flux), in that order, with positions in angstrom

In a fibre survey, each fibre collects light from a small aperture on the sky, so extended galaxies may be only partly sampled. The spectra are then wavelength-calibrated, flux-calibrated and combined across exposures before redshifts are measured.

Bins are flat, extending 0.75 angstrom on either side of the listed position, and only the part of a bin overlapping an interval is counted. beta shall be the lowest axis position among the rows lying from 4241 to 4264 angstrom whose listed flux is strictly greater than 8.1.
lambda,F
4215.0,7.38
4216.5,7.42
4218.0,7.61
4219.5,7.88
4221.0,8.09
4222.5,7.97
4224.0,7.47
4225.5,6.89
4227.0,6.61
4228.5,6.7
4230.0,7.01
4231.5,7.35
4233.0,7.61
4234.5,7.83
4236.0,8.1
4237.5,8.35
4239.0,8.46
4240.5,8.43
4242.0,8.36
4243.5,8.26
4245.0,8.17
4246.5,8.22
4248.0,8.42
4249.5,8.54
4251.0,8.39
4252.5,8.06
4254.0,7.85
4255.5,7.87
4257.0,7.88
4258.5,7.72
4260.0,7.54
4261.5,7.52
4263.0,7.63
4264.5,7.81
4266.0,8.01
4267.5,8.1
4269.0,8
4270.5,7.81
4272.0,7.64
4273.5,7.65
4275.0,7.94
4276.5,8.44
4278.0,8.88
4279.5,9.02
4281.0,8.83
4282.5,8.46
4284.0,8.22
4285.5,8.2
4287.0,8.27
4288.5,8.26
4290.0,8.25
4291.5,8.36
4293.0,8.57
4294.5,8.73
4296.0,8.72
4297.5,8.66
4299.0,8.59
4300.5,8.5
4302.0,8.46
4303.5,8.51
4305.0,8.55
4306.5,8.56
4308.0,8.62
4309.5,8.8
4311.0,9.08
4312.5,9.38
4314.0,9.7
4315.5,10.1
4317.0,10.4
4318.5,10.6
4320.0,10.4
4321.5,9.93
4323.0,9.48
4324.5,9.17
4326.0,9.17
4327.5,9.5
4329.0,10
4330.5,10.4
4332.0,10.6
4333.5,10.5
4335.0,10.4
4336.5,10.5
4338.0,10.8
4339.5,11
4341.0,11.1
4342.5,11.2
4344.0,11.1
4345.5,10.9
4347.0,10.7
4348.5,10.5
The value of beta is 4242.0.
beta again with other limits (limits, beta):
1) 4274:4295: 4276.5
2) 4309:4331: 4309.5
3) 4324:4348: 4324.5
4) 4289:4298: 4290.0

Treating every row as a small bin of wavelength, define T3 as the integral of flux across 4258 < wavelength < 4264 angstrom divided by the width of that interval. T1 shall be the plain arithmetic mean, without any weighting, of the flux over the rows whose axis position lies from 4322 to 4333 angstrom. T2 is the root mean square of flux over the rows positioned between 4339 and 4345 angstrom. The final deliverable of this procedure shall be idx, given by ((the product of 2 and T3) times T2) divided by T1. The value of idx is 17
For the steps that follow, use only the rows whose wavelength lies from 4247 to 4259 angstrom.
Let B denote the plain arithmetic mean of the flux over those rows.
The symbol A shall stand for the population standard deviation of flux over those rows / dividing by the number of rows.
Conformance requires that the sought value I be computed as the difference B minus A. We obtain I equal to 7.8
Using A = 0.29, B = 8.1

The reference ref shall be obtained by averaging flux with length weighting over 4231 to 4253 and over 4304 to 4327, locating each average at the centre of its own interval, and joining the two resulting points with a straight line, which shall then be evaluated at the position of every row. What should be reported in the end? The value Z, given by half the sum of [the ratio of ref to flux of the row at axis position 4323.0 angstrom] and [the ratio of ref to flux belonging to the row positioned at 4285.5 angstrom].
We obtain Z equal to 1.050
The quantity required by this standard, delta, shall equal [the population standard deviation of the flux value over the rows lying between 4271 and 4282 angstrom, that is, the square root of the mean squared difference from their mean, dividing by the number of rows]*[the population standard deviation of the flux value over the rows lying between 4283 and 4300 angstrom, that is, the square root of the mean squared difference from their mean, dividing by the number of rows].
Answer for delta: 0.11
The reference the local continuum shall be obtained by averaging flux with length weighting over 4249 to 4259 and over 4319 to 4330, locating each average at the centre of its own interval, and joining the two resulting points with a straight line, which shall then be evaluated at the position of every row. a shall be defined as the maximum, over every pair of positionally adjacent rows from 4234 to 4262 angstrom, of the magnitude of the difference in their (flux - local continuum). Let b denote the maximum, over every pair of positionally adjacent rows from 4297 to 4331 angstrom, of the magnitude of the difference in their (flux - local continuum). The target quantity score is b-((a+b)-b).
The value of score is 0.14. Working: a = 0.37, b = 0.51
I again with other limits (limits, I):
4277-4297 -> 8.2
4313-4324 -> 9.7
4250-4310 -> 7.8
